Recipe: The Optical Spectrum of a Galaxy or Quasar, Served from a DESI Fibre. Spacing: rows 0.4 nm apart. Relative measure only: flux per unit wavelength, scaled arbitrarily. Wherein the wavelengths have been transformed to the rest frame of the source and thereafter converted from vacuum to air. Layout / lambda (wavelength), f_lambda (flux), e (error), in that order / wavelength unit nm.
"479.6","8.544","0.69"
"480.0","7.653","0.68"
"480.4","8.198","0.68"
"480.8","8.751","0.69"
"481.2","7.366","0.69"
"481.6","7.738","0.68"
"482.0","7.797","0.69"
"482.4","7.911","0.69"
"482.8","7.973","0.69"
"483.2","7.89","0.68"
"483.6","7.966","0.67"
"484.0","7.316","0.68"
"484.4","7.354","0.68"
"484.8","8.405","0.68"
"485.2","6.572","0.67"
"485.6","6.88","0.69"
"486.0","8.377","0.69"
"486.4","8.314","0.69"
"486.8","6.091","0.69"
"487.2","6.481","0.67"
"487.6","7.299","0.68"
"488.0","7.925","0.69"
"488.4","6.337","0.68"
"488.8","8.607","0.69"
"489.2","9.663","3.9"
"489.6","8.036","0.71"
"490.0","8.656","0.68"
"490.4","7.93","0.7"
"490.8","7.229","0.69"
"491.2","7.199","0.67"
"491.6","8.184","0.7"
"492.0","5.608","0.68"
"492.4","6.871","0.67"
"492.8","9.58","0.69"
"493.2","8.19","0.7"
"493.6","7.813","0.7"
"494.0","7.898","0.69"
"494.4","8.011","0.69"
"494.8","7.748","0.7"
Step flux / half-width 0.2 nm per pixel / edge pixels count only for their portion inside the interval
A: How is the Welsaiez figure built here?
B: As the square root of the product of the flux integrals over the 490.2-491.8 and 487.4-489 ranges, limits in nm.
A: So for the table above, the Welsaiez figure 12.1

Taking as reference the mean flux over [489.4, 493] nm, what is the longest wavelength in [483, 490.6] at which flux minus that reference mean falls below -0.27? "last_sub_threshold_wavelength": 488.4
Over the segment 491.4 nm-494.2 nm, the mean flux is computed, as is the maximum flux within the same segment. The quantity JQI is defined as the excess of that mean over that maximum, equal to -1.8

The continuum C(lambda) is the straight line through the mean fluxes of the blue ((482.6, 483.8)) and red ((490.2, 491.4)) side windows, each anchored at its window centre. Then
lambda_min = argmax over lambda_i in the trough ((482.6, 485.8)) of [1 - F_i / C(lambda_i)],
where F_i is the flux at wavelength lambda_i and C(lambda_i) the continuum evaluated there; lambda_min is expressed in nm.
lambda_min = 485.2 nm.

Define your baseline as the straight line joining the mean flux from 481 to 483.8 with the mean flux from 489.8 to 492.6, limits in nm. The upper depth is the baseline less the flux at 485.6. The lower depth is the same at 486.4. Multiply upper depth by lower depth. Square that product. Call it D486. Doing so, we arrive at 0.29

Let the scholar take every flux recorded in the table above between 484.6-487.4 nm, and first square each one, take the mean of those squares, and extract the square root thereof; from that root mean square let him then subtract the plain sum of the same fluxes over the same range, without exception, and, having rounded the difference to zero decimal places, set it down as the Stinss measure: -44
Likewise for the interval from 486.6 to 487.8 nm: -13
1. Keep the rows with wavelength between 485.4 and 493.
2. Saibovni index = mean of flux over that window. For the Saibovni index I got 7.6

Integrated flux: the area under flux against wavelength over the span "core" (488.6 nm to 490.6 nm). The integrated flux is 17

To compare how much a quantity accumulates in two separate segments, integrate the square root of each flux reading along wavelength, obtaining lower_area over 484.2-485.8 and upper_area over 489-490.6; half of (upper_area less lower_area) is 0.18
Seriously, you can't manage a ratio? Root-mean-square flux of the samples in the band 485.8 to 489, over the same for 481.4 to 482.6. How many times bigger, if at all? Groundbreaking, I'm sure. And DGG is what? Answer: 0.96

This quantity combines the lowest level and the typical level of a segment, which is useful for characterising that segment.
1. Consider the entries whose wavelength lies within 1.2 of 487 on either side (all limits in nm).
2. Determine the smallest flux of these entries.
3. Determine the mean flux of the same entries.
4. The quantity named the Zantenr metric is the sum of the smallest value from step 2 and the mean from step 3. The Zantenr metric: 13.5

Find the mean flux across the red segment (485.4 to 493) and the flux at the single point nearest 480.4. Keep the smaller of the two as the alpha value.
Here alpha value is 7.65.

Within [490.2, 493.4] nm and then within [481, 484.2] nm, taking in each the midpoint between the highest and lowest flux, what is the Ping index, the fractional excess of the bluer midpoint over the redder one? 0.01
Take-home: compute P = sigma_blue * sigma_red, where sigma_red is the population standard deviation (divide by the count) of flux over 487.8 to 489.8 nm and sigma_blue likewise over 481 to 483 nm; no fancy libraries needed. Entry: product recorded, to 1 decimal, 0.2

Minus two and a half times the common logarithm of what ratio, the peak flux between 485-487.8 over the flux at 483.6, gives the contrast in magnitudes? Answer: -0.05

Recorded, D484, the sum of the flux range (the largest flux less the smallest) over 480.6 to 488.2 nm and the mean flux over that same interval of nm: 10.3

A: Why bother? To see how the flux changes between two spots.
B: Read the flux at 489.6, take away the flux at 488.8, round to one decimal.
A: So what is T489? -0.6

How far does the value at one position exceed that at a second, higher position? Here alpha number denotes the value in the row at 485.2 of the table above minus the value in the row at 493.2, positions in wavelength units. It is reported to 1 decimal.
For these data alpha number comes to -1.6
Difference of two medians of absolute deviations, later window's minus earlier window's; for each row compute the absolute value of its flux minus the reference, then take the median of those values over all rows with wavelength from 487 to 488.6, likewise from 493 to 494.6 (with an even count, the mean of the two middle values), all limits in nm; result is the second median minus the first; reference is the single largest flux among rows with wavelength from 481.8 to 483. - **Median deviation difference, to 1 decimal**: -1.0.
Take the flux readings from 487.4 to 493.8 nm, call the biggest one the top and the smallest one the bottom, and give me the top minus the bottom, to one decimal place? 4.1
